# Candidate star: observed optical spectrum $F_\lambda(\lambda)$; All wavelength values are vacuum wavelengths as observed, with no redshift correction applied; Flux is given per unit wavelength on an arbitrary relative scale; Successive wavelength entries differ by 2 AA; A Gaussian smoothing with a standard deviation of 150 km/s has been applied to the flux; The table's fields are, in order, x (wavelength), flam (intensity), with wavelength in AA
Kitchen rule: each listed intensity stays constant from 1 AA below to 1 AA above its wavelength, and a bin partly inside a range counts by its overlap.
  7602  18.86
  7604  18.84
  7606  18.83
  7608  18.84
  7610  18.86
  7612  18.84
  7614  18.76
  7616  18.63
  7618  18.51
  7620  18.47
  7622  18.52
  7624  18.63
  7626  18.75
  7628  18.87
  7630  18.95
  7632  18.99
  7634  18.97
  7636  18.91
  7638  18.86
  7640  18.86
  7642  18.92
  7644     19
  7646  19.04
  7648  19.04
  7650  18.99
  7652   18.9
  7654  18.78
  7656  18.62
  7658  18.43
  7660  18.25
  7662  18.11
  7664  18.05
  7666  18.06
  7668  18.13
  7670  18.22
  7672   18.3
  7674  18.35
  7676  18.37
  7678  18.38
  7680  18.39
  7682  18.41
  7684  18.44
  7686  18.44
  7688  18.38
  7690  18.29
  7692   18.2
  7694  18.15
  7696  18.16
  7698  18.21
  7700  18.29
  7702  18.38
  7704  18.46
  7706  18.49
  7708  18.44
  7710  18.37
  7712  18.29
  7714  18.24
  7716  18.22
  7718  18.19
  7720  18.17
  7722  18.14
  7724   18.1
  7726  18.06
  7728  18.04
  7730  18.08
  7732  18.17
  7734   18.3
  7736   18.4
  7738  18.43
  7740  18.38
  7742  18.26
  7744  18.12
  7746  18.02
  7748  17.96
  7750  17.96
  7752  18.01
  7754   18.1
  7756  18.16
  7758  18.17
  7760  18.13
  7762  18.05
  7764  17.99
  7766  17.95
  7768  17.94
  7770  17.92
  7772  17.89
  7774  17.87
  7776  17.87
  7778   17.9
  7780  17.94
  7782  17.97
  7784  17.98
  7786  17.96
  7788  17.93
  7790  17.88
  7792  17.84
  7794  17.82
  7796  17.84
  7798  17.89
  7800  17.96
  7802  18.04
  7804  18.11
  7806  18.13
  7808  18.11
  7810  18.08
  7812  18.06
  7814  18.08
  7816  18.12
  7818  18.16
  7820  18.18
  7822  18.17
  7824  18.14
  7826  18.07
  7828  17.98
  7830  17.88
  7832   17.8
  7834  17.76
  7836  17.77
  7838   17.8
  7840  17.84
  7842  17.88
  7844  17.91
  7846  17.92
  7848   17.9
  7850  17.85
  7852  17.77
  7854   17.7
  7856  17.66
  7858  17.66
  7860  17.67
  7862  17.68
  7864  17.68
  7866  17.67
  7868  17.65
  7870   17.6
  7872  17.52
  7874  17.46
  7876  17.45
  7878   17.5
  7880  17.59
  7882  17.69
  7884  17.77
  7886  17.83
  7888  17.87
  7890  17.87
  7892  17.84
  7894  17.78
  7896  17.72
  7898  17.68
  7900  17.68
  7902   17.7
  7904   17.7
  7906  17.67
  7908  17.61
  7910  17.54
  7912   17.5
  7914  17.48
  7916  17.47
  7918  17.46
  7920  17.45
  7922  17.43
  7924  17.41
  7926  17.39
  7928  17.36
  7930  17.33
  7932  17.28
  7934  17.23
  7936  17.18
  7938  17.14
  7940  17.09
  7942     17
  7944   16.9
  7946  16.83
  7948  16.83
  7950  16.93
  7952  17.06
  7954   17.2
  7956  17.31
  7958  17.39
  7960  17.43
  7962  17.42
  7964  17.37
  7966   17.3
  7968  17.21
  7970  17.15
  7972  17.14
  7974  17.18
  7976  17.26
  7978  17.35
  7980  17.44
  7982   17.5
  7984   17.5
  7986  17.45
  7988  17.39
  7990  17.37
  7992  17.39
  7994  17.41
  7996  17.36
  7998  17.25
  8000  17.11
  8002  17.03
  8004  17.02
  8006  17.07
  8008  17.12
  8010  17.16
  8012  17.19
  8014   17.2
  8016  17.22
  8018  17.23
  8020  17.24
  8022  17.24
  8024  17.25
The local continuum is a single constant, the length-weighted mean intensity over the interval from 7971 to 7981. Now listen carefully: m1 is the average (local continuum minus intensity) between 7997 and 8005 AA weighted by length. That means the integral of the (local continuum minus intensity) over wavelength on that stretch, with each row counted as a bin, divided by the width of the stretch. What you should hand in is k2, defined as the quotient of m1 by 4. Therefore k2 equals 0.04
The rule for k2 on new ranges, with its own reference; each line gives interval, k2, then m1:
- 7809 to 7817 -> -0.20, -0.8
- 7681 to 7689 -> -0.29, -1.1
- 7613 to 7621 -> -0.33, -1.3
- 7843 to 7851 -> -0.16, -0.6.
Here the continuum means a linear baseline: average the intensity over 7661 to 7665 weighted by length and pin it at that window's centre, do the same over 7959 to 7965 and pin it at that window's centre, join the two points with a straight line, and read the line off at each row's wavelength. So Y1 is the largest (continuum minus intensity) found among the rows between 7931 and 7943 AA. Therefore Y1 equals 0.45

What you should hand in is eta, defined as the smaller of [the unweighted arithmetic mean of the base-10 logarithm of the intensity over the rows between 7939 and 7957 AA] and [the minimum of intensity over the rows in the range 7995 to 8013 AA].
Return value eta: 1.231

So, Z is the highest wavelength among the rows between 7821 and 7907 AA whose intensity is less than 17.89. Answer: 7906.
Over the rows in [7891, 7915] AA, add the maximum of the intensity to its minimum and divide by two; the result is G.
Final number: 17.7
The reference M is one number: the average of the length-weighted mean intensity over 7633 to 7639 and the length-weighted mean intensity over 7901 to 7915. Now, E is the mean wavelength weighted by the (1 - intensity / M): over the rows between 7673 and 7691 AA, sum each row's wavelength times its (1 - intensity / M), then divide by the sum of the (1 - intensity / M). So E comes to 7681.9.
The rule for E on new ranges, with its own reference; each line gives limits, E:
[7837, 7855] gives 7846.4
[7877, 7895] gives 7885.0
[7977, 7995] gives 7986.1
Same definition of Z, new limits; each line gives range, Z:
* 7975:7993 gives 7992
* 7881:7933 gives 7932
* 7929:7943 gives 7942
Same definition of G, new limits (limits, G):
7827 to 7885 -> 17.7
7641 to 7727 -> 18.5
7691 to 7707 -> 18.3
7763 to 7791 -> 17.9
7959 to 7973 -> 17.3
